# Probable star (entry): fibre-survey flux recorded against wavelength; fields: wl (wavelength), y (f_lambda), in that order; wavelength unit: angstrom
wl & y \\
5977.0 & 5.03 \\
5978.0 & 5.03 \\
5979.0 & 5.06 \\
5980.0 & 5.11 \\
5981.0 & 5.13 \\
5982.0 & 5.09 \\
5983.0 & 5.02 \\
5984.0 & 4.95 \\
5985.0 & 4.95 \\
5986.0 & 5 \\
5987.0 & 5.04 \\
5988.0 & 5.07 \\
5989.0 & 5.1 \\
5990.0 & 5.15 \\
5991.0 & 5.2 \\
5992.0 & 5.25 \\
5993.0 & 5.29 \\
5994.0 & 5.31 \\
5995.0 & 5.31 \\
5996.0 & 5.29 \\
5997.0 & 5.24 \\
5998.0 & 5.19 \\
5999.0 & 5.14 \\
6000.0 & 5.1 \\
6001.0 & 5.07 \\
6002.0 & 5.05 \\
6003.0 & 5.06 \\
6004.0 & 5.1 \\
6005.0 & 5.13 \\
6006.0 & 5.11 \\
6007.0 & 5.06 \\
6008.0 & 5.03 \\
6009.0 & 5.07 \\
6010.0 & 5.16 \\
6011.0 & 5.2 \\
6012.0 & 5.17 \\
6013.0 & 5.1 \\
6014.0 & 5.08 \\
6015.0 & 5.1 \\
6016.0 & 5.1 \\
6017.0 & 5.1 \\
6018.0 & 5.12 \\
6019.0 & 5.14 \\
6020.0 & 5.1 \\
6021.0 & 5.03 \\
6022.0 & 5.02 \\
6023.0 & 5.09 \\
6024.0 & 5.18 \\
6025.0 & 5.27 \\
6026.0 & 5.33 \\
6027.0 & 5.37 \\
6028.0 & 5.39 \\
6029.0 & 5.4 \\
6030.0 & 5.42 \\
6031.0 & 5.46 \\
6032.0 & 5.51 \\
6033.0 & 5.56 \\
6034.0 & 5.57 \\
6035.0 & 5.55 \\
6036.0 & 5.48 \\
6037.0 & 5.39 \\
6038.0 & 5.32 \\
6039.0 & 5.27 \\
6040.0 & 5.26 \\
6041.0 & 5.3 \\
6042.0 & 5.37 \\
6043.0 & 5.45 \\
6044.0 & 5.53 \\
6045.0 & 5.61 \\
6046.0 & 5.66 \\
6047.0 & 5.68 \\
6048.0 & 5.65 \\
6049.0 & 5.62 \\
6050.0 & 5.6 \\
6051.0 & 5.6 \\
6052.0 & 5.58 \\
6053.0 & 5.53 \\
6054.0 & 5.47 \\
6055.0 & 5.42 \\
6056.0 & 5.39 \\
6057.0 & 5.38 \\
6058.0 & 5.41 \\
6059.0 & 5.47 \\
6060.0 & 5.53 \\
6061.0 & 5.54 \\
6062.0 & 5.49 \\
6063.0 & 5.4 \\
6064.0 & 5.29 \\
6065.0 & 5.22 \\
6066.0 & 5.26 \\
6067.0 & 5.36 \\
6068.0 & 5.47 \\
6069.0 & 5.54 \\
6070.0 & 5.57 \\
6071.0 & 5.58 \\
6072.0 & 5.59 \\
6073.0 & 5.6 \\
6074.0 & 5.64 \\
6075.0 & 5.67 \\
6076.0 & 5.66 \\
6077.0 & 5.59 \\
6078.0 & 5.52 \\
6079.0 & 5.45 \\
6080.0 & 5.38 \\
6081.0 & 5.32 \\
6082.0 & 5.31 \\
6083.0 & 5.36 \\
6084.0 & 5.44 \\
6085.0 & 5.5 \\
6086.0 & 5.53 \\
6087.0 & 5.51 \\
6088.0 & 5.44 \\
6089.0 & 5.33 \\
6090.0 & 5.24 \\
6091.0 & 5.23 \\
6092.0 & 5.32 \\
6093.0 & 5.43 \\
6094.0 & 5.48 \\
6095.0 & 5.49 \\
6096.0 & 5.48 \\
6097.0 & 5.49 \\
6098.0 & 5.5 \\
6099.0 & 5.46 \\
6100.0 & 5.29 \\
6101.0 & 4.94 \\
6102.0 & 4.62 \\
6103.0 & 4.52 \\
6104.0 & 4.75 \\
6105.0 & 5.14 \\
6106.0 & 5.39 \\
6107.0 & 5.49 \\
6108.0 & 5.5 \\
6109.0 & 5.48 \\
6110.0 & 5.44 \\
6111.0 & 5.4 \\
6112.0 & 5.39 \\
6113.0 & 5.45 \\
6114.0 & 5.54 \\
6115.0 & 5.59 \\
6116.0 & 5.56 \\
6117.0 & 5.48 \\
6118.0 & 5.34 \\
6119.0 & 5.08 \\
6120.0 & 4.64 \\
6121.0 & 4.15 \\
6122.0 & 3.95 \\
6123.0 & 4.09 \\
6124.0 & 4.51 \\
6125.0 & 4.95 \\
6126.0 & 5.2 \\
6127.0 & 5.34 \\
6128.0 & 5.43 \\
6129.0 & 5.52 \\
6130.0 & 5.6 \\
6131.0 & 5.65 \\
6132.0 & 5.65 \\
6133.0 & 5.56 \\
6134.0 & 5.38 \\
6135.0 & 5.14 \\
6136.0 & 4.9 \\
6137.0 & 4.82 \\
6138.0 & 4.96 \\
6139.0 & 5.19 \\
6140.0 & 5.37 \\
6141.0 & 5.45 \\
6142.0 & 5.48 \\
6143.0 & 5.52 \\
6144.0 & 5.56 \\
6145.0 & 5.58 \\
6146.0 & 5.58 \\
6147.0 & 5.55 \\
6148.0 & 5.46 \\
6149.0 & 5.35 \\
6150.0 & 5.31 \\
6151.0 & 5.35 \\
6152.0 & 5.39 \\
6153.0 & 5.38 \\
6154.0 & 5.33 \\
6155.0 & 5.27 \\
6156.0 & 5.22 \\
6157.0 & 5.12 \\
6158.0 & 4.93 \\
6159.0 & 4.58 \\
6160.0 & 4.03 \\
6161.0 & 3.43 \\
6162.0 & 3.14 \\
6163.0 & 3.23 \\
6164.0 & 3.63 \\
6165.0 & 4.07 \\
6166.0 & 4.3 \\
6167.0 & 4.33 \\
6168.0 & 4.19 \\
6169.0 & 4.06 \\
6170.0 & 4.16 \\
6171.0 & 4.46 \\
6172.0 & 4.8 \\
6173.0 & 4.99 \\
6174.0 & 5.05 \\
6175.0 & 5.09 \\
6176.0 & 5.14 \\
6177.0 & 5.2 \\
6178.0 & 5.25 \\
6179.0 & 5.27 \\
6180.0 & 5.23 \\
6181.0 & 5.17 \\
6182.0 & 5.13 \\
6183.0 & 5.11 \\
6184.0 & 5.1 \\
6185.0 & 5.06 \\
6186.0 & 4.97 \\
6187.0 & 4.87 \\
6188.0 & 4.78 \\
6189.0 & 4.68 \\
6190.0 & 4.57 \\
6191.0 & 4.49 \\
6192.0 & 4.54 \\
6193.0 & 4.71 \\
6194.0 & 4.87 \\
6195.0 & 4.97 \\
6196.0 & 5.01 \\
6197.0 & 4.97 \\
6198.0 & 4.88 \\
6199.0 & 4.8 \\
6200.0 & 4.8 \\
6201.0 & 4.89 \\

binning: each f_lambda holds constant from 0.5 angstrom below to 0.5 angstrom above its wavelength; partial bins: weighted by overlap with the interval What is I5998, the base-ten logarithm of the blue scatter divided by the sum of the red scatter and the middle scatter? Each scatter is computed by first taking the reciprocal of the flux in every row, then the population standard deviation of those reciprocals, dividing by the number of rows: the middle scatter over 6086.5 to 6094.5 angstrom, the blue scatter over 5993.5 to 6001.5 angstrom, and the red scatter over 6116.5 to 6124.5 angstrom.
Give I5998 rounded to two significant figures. -0.94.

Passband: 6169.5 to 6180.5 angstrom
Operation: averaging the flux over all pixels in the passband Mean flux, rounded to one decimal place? 5.0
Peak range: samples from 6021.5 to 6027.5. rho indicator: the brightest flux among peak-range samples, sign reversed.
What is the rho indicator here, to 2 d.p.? -5.37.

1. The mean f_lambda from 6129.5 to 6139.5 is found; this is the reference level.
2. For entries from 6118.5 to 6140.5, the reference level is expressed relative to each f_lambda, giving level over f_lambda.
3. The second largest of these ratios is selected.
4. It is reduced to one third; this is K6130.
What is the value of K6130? 0.431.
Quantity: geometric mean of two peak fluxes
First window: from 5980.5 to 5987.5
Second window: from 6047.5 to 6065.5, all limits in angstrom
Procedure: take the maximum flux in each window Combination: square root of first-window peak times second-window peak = 5.38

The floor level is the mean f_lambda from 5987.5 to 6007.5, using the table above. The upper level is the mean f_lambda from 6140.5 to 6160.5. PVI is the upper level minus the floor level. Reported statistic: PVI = 0.1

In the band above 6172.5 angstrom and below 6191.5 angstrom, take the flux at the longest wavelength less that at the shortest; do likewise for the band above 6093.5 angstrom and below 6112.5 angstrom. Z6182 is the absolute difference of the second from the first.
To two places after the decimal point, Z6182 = 0.41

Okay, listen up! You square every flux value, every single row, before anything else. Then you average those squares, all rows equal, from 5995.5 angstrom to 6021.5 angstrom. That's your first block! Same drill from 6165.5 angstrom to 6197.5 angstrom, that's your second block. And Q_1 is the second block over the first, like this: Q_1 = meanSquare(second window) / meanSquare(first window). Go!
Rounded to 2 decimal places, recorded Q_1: 0.89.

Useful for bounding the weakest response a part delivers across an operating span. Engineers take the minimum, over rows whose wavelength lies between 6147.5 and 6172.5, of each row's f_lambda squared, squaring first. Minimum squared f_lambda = 9.9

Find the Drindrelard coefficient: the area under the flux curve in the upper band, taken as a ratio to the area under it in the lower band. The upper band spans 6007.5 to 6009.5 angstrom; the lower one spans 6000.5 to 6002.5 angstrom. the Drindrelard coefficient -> 1.00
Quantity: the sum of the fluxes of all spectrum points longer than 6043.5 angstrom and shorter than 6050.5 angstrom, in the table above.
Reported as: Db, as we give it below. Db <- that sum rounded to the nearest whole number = 39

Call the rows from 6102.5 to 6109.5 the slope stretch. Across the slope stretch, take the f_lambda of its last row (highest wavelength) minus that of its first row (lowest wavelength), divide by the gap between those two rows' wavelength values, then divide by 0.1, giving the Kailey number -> 1.6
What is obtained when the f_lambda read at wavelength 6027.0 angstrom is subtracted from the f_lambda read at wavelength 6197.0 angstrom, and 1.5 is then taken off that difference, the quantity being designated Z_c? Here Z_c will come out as -1.90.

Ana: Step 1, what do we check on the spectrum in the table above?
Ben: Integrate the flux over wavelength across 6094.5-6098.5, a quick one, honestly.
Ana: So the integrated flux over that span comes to 22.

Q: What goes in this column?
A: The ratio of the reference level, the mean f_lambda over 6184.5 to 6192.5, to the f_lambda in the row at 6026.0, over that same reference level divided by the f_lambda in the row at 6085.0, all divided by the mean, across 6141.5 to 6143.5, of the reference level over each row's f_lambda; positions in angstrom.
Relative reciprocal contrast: 1.20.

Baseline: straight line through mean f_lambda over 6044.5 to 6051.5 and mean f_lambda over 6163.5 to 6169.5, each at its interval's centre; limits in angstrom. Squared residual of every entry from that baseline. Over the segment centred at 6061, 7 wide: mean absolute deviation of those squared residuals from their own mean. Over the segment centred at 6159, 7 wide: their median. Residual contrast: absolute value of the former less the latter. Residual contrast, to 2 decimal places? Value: 0.54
